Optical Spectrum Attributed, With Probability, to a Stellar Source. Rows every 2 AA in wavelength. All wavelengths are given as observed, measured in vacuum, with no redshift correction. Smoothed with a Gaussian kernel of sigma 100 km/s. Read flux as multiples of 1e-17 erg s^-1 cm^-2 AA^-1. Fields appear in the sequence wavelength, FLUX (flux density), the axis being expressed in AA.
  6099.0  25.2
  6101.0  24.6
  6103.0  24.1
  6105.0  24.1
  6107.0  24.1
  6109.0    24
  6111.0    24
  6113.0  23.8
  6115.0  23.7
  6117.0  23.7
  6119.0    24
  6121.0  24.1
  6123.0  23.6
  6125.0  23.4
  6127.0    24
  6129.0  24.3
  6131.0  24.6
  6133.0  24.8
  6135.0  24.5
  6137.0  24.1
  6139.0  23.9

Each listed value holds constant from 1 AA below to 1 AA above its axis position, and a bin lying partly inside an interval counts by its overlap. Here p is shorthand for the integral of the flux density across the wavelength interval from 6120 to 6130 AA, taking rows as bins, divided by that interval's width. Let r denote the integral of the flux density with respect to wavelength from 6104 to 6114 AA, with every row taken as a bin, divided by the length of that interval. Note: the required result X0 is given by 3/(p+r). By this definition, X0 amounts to 0.0627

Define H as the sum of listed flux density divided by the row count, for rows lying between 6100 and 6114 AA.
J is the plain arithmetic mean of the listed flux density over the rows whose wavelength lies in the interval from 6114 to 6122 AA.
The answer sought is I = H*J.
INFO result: 575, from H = 24.10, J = 23.9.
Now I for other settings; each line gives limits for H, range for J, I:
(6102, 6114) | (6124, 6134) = 582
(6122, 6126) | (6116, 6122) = 562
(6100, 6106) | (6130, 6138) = 595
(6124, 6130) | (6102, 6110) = 575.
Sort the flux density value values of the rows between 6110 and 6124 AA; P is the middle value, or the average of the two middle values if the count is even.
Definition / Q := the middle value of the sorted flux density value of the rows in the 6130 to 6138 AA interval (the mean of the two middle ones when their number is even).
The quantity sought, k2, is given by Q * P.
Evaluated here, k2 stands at 584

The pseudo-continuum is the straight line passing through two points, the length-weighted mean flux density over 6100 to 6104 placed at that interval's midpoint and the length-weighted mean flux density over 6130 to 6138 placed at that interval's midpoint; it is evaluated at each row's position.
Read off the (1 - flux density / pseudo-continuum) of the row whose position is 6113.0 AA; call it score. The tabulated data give 0.025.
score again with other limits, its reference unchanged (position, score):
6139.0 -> 0.025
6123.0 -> 0.035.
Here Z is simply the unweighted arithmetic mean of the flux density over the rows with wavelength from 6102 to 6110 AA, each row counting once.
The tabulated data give 24.1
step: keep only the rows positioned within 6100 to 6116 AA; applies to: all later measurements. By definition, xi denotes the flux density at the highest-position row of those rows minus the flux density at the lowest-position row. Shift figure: -0.90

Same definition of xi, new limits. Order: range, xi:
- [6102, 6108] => 0.00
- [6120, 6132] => 0.50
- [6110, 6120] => 0.00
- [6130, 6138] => -0.50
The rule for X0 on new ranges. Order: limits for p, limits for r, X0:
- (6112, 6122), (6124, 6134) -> 0.0624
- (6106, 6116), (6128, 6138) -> 0.0620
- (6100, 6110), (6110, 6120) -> 0.0625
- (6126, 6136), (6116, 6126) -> 0.0622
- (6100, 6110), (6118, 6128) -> 0.0625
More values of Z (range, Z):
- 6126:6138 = 24.4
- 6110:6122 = 23.9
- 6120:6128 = 23.8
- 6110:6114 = 23.9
